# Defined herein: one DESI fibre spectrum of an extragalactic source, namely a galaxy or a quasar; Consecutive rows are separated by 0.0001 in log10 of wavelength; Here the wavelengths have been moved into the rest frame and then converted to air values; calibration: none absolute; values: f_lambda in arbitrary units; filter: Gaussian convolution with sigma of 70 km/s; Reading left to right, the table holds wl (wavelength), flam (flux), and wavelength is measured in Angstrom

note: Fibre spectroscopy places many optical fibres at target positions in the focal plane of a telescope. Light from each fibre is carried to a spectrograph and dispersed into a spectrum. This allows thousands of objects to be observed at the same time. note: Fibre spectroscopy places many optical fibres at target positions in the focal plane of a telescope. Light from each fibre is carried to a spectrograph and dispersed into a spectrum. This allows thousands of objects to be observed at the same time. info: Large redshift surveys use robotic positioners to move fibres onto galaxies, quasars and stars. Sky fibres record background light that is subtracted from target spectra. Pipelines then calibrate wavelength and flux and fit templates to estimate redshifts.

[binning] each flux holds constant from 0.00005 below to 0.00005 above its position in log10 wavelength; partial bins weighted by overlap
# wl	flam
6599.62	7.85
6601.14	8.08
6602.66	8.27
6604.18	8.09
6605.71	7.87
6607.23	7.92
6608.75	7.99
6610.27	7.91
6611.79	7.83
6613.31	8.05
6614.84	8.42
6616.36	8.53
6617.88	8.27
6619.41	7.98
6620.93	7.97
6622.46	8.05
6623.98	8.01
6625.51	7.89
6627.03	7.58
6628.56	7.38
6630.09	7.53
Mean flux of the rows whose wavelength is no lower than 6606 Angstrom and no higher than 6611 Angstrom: 7.94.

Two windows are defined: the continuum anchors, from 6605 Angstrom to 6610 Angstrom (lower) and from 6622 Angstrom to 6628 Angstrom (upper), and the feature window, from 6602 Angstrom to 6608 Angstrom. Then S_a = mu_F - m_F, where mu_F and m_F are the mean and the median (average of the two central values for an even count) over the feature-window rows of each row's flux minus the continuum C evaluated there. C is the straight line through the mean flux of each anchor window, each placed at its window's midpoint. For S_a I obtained 0.03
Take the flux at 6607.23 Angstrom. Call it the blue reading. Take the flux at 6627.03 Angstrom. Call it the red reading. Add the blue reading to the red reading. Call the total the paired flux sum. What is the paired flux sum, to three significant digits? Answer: 15.5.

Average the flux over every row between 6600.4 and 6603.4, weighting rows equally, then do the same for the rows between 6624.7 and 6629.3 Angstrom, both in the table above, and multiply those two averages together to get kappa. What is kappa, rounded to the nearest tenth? 62.3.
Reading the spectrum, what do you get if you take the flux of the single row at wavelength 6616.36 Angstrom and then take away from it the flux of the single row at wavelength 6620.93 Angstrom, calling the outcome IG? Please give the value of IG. 0.56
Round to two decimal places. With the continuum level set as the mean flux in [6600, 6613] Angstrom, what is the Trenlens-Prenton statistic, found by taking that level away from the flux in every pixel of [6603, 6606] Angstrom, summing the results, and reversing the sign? 0.03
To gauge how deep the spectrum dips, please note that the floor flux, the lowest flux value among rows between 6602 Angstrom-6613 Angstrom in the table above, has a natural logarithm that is 2.06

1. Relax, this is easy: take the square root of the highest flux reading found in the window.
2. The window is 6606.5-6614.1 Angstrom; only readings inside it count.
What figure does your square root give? 2.837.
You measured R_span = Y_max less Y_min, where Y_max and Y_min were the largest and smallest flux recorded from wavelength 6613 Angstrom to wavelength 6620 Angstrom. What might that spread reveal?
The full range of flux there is 0.55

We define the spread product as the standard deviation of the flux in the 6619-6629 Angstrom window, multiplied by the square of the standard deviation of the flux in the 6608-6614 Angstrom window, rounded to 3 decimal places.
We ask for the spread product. 0.002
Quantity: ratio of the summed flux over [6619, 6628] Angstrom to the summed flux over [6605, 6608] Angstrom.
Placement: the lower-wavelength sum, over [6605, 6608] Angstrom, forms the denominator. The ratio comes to 3.0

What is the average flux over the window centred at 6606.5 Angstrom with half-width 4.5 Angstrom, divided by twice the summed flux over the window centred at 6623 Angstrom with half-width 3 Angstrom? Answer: 0.125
